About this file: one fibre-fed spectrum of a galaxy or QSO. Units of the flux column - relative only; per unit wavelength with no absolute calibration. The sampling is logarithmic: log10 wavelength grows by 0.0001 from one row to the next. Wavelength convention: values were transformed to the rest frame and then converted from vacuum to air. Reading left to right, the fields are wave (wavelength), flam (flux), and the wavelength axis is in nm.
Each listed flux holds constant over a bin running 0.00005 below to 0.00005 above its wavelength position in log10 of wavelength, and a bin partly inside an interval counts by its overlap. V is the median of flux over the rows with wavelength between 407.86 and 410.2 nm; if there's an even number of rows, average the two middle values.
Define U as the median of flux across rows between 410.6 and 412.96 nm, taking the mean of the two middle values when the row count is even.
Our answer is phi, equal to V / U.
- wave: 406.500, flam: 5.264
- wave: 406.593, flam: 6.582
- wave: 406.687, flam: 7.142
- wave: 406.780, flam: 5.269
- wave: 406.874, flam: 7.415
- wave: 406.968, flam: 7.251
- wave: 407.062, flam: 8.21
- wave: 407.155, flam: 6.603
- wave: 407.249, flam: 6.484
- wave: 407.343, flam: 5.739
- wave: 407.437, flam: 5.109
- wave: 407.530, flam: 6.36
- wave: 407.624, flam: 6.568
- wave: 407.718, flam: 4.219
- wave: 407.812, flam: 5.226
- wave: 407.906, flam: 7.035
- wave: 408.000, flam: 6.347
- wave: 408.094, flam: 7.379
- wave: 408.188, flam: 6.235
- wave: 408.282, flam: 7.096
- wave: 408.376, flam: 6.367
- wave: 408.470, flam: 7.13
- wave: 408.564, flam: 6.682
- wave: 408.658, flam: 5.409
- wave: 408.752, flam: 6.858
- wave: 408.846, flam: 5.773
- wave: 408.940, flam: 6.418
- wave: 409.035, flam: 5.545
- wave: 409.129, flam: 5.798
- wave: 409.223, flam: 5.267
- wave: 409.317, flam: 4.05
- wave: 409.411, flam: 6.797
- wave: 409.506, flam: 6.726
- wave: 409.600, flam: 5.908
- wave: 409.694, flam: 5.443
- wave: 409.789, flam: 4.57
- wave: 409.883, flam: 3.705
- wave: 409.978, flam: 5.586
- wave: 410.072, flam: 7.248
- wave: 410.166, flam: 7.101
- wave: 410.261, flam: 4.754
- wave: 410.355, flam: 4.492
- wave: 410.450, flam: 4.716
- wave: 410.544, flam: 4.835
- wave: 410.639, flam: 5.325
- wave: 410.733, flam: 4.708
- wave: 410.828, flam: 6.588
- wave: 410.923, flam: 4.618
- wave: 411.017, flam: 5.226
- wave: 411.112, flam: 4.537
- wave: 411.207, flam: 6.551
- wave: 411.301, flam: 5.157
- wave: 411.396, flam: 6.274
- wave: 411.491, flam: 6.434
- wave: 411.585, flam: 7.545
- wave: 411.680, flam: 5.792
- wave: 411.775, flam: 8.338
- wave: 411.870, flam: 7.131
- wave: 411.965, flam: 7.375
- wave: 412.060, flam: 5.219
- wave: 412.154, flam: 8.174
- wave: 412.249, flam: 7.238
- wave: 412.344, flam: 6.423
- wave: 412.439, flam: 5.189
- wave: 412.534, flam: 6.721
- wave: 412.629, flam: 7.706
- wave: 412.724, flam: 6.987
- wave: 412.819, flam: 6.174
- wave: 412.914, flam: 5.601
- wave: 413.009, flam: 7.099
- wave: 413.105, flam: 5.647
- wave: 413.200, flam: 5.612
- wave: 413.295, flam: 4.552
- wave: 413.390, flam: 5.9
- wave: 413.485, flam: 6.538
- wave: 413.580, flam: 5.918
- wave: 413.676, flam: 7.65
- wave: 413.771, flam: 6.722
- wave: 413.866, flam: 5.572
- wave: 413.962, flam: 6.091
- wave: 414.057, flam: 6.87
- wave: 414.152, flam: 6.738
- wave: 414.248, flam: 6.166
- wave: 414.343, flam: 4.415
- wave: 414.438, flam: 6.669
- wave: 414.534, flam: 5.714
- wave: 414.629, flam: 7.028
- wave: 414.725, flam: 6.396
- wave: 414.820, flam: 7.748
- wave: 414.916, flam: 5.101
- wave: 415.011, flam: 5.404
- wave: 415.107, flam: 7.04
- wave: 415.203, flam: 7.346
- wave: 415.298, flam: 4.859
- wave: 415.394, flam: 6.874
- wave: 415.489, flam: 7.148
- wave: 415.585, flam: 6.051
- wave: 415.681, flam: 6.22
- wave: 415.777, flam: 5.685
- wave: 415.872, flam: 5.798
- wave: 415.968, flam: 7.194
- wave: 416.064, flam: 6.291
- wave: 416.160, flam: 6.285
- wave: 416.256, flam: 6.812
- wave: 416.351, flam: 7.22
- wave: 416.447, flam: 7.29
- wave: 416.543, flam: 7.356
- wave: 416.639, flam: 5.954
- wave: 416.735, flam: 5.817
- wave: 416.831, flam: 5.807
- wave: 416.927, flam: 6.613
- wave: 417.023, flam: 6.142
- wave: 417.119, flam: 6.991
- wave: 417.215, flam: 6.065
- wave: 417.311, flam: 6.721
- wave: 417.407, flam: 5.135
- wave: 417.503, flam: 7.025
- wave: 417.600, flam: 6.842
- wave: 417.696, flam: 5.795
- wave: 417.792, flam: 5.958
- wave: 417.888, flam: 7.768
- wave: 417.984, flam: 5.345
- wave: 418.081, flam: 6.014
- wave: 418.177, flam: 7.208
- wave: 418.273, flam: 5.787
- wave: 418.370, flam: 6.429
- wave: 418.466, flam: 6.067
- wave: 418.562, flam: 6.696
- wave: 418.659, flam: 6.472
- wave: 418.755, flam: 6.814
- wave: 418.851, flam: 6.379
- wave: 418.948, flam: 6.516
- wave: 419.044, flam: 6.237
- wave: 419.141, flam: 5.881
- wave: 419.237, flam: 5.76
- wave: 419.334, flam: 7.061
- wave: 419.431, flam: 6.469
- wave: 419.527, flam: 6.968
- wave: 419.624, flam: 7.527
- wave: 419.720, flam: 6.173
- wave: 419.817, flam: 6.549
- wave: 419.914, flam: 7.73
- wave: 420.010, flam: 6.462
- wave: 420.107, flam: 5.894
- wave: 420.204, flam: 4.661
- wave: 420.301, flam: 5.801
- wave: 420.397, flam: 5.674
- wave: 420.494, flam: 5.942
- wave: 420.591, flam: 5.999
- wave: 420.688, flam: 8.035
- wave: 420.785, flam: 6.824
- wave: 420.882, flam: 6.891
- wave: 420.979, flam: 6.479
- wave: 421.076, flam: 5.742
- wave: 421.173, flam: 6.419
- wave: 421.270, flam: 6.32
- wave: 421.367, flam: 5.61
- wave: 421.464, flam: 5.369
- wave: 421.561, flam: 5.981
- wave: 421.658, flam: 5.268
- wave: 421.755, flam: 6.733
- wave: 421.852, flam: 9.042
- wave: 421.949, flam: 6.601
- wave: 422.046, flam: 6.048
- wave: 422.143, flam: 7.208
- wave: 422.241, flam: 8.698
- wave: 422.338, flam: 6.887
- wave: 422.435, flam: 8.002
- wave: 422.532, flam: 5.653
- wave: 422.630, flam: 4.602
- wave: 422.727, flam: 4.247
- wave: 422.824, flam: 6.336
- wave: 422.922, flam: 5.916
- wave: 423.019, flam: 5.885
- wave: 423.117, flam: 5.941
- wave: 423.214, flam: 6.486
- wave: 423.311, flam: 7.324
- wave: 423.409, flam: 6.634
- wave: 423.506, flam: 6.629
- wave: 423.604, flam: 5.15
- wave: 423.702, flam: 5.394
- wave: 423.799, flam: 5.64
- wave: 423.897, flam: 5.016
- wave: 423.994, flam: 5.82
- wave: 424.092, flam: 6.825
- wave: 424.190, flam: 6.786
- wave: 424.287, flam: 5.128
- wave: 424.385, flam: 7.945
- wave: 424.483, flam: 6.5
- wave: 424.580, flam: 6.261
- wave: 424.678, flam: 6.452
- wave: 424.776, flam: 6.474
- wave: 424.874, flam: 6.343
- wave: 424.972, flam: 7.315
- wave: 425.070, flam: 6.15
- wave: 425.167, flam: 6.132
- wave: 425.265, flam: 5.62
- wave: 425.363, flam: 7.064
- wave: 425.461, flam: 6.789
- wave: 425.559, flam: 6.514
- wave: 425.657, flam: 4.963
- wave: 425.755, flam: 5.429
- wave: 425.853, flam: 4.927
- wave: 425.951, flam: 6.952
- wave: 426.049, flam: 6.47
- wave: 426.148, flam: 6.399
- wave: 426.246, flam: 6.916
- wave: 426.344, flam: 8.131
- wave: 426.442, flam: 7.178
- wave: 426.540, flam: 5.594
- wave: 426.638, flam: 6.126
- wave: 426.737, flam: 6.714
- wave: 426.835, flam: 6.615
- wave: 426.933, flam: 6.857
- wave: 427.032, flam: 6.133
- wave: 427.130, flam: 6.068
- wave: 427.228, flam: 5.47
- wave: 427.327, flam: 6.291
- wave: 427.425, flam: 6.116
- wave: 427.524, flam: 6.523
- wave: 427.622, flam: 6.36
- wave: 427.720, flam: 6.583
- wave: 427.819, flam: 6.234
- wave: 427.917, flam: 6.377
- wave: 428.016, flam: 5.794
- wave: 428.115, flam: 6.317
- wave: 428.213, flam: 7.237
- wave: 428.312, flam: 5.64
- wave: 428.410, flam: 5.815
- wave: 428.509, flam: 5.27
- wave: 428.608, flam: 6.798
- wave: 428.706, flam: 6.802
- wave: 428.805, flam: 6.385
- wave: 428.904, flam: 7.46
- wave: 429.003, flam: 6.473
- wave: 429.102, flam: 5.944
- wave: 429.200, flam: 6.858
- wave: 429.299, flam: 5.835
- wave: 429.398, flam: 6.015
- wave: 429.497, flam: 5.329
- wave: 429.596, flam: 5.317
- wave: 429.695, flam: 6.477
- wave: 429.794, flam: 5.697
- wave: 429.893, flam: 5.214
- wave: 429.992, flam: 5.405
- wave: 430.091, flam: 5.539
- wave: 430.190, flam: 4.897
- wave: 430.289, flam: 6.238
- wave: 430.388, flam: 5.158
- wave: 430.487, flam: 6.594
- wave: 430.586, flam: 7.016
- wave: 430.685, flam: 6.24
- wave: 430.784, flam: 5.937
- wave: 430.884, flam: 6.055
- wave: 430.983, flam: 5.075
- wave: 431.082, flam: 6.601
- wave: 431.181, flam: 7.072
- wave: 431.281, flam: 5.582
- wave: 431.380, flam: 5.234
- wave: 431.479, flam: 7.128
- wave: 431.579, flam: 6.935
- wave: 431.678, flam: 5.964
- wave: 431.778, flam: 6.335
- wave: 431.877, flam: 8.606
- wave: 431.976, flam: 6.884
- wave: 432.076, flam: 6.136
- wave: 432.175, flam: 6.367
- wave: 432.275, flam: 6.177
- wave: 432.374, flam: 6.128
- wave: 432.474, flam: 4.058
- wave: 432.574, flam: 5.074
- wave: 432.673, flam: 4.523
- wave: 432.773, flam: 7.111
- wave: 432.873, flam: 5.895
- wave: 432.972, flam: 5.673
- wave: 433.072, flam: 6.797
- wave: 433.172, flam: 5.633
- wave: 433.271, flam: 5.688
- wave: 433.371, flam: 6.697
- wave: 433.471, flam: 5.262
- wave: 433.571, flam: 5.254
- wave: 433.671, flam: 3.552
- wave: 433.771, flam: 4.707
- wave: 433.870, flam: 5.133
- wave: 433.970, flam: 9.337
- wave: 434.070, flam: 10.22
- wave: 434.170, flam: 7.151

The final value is 0.99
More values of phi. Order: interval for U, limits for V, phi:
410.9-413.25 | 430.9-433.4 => 0.96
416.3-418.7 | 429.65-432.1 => 0.95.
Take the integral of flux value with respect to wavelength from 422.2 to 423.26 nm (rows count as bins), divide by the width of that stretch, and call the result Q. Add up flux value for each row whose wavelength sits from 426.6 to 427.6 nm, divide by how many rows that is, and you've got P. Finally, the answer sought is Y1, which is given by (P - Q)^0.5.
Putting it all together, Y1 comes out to 0.26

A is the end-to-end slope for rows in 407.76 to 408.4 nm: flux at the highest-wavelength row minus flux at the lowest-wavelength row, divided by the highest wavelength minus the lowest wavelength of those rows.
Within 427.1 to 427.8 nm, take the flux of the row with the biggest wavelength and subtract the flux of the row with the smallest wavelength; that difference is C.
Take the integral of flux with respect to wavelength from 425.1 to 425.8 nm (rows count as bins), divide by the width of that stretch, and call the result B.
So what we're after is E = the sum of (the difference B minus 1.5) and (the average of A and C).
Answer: 5.9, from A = 2.0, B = 6.08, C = 0.5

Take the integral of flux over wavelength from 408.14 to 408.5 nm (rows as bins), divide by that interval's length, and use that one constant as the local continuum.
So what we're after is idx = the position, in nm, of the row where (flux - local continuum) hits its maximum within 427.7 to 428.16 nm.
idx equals 427.720 nm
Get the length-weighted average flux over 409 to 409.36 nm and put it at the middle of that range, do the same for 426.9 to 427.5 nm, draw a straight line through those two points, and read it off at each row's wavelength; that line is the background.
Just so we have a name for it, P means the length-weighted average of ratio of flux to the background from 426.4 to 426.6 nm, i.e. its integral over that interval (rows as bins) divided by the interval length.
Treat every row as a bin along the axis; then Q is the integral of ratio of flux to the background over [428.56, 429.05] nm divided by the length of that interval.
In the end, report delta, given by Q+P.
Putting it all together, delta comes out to 2.13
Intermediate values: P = 1.04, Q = 1.09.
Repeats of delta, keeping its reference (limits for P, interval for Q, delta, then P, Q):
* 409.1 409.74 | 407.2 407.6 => 2.28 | 1.10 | 1.17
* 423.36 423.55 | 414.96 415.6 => 2.28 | 1.12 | 1.16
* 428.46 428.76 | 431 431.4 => 1.97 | 1.01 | 0.96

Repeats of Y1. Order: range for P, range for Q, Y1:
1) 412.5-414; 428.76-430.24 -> 0.60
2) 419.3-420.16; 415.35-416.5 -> 0.43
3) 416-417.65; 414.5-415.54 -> 0.24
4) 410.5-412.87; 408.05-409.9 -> 0.51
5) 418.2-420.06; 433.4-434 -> 1.03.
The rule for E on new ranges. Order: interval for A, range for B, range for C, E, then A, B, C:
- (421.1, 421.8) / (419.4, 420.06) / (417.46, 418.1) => 5.1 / 0.5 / 6.85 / -1.0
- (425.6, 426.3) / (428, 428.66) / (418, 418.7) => 6.5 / 3.3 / 6.15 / 0.5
